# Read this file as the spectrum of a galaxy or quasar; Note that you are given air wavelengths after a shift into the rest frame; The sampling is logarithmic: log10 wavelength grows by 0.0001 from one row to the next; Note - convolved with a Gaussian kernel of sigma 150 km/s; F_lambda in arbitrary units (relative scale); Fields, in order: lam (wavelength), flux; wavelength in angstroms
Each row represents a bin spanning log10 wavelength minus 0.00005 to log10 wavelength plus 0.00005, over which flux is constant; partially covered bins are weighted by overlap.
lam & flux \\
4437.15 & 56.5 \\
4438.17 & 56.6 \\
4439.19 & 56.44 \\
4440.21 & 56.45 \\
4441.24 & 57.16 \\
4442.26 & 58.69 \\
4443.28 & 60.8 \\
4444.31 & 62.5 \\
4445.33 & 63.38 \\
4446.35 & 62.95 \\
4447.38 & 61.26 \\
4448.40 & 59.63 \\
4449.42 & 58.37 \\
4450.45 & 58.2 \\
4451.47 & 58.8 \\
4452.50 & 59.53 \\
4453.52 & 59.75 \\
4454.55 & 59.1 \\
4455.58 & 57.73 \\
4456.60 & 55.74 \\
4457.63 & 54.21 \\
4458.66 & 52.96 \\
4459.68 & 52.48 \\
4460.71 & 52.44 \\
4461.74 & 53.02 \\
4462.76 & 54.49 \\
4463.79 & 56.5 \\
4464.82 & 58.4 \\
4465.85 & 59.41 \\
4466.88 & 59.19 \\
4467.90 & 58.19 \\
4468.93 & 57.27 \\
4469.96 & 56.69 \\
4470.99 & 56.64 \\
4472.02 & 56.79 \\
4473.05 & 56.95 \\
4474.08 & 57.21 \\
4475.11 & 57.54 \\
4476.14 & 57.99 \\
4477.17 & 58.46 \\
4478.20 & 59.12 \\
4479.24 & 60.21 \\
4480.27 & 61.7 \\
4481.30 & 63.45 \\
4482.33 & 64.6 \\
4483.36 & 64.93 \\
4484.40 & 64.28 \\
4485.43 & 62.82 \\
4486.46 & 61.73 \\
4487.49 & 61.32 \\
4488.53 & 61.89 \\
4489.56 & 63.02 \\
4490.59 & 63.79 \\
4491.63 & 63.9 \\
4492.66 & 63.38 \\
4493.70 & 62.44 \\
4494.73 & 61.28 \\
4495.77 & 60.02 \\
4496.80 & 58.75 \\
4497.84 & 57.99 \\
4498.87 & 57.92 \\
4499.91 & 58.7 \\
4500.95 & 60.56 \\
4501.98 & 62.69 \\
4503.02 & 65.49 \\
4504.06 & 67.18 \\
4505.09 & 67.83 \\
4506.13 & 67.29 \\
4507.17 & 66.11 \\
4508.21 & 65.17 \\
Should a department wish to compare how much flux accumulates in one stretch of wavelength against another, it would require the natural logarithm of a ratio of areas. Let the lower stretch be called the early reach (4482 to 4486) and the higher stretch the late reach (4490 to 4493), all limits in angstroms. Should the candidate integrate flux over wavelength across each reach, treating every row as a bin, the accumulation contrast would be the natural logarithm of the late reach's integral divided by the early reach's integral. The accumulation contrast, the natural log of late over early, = -0.29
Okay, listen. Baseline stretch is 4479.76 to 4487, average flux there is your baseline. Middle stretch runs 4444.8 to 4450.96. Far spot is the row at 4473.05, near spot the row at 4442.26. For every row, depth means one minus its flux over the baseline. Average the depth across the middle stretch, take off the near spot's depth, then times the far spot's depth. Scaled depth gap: -0.0031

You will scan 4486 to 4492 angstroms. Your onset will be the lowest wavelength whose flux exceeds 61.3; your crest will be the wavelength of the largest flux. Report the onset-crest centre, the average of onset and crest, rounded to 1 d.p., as 4489.0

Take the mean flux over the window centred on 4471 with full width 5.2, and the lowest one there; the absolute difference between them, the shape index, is 0.2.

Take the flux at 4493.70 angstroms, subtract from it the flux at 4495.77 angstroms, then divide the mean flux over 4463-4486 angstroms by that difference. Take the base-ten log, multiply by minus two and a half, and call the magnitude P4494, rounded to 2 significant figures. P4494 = -3.5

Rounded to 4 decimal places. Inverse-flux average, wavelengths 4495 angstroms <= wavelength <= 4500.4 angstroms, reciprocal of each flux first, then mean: 0.0170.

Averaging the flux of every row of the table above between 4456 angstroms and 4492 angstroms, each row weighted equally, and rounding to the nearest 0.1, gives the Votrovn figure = 58.8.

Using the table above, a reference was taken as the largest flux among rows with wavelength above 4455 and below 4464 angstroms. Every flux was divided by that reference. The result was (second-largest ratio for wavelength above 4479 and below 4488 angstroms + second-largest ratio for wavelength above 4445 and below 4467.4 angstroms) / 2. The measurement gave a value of 1.10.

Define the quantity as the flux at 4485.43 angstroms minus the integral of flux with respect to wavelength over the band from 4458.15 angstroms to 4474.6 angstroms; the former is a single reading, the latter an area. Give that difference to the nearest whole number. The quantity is -861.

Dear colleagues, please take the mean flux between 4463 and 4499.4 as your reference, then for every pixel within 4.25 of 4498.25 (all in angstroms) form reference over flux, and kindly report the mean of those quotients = 1.01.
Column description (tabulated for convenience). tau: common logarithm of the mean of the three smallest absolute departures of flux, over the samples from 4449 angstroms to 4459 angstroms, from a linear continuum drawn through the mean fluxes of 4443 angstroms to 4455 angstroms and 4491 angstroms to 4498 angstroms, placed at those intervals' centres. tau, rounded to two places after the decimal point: -0.01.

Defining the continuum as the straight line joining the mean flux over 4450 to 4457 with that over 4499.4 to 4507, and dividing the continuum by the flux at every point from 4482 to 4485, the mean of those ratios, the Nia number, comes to 0.96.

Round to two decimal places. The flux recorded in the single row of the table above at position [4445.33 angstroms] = 63.38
